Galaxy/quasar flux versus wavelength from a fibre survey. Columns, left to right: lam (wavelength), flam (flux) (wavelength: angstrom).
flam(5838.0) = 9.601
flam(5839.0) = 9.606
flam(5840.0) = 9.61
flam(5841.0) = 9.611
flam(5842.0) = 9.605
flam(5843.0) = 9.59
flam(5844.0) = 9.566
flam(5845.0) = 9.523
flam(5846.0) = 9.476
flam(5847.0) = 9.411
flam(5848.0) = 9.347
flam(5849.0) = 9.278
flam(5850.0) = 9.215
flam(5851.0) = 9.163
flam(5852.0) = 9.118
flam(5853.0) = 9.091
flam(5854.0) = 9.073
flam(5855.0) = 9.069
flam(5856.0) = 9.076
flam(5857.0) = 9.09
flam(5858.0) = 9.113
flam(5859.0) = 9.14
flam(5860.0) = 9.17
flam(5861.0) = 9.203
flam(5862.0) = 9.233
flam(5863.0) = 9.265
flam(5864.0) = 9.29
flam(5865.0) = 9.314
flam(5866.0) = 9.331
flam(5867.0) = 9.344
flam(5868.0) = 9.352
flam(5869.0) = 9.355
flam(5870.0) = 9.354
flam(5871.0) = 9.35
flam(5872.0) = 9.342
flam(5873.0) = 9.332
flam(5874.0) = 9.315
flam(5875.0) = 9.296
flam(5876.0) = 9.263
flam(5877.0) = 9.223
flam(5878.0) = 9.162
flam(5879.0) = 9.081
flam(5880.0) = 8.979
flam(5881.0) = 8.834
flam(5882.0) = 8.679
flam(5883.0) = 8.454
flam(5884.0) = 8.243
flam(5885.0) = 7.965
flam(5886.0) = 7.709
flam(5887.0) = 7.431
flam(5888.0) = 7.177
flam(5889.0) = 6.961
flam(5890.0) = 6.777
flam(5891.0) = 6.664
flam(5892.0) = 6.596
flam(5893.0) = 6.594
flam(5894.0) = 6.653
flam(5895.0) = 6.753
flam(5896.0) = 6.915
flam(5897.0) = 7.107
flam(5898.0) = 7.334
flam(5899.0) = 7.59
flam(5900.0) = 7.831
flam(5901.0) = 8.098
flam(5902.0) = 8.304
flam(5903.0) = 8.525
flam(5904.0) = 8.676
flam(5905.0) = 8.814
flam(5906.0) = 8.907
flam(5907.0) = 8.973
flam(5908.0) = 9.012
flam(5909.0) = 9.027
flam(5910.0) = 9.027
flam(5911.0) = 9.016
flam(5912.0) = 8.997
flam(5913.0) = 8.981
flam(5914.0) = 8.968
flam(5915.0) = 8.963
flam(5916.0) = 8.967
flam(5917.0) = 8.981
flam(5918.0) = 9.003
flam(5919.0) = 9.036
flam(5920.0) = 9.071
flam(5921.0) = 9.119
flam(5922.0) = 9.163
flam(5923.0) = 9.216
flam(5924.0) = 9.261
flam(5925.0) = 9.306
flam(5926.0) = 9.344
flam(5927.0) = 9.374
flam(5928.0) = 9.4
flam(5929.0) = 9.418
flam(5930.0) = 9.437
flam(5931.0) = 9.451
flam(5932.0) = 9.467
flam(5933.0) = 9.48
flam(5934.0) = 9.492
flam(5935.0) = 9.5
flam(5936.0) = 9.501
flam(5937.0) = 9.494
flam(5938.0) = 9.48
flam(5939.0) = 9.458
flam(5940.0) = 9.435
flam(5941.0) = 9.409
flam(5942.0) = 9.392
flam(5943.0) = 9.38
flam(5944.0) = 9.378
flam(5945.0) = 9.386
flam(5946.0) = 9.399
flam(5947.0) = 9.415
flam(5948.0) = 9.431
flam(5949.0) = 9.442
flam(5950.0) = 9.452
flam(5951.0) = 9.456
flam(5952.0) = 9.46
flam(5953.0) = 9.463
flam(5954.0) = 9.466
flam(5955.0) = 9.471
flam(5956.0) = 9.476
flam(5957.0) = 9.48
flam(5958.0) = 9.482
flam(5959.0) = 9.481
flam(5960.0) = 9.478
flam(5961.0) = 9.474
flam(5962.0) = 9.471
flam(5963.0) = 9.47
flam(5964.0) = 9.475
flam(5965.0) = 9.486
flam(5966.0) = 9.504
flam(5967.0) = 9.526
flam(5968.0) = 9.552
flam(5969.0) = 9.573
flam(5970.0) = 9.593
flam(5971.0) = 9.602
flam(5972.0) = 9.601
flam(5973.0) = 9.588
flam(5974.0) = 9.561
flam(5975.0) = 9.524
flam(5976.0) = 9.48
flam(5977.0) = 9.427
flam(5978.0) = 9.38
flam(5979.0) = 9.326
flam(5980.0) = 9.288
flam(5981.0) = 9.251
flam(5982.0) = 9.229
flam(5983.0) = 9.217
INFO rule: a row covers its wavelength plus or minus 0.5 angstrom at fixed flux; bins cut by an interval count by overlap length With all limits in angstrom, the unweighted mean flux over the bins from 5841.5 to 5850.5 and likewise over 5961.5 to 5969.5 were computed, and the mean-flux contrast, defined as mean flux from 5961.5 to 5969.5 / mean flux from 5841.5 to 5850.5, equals 1.007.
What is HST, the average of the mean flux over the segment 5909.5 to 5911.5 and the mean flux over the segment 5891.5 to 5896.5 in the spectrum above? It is 7.86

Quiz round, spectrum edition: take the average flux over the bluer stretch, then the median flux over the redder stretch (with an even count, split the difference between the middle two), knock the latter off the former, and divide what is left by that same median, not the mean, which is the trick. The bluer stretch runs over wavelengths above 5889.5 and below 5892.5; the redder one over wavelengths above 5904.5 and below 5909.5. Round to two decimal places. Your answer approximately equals -0.26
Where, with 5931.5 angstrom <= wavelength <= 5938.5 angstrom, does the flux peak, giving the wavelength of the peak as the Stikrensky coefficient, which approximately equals 5936.0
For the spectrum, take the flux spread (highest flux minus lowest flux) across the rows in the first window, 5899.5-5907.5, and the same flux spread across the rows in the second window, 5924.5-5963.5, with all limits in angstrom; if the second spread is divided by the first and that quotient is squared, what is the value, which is 0.029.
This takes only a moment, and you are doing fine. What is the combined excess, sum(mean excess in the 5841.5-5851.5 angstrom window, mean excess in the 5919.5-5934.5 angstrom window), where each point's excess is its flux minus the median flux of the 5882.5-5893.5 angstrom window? 4.40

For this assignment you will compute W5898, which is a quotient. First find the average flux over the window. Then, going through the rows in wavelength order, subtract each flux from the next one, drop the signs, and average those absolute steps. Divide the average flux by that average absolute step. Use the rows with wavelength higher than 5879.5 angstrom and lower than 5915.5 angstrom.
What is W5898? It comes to 58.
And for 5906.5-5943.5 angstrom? 428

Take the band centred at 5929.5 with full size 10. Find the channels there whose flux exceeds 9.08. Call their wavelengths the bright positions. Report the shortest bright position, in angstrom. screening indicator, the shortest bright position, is 5925.0 angstrom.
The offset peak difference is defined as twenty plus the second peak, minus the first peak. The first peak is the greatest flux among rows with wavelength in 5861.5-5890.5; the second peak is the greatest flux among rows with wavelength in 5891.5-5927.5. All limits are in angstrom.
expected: 20.0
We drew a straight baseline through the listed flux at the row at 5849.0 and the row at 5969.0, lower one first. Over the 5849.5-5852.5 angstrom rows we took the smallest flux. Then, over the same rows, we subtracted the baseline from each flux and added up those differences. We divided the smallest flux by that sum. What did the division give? -26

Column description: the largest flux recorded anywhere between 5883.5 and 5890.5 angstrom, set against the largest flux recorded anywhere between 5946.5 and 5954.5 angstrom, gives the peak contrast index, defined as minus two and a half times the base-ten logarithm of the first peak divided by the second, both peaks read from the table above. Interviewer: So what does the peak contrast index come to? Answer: 0.15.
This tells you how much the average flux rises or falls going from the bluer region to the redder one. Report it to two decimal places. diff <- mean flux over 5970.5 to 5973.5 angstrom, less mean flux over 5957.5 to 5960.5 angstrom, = 0.12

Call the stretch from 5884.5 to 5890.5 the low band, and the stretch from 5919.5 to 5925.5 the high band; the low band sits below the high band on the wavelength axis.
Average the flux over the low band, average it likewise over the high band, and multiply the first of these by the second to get 67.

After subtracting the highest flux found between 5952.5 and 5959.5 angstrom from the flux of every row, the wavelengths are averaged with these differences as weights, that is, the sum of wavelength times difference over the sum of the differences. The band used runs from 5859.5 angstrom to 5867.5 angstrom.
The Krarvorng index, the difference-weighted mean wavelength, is 5862.9 angstrom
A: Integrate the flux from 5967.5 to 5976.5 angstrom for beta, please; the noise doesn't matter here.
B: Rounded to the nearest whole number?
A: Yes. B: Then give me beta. 86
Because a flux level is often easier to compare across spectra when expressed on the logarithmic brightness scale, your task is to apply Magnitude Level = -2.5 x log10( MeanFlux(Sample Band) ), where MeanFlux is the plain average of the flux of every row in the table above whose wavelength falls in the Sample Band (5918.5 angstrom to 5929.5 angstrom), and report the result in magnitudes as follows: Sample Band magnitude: -2.41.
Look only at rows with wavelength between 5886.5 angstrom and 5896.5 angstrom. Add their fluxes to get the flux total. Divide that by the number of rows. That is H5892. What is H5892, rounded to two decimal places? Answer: 6.85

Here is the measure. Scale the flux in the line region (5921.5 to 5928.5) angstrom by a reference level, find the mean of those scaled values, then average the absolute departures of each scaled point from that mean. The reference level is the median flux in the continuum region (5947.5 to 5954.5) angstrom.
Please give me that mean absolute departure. 0.007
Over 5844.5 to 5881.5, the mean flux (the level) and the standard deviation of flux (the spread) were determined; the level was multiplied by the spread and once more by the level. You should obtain 12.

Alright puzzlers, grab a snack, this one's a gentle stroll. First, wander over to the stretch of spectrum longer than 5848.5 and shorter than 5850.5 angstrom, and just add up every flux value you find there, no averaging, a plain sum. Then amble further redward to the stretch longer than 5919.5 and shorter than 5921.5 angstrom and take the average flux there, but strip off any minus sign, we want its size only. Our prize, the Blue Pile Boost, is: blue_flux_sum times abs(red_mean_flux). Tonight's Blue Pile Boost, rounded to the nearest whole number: 168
